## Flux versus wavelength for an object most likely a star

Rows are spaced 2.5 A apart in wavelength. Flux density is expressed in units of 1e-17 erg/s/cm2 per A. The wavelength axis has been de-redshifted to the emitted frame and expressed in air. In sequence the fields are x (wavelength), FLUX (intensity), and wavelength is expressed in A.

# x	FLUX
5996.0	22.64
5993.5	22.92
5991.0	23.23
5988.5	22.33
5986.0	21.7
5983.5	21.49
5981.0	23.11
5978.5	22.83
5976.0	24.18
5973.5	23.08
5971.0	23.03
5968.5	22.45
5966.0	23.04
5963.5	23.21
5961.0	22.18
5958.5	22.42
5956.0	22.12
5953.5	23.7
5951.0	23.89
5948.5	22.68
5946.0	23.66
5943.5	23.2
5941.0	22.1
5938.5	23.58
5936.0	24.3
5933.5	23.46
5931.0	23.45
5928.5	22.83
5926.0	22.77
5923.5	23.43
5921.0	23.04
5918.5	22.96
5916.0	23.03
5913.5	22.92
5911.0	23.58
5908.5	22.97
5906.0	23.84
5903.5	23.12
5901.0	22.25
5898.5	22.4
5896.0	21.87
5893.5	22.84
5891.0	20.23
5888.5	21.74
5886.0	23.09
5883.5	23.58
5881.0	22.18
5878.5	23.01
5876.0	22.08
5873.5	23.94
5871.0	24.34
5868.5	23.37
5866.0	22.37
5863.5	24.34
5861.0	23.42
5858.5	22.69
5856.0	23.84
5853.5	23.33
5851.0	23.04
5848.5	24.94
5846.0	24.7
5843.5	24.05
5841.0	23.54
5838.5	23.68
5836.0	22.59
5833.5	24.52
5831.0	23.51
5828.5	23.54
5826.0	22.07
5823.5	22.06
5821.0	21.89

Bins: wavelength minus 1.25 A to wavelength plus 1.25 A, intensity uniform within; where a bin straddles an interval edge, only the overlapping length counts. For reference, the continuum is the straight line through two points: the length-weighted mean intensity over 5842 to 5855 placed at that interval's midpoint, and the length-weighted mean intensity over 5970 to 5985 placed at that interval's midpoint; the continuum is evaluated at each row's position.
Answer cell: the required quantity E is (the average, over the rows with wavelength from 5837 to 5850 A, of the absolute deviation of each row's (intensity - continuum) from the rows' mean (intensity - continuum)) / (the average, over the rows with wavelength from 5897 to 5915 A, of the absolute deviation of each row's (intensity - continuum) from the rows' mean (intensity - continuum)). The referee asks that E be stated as 1.23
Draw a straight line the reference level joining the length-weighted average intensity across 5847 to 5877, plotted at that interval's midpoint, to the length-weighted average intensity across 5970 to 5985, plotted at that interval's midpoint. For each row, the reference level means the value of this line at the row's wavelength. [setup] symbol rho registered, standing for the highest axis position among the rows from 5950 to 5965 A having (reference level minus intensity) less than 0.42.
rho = 5963.5 A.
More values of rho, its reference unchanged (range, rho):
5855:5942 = 5938.5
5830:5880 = 5878.5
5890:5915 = 5913.5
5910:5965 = 5963.5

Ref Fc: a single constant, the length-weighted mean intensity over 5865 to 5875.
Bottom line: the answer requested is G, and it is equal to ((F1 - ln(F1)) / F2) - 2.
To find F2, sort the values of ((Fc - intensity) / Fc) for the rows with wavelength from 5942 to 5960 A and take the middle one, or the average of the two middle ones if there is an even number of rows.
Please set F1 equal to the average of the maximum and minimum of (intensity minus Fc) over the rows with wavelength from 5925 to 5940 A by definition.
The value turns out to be 261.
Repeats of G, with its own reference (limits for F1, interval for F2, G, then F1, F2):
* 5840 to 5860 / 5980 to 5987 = 17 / 0.32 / 0.077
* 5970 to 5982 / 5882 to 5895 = 174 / 0.01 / 0.028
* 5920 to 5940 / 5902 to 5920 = 165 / 0.04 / 0.020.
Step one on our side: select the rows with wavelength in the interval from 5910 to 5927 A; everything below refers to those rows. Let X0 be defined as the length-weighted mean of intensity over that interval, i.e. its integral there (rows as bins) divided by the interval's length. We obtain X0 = 23.1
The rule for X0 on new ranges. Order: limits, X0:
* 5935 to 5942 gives 23.3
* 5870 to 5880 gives 23.3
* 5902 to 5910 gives 23.3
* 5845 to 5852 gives 24.3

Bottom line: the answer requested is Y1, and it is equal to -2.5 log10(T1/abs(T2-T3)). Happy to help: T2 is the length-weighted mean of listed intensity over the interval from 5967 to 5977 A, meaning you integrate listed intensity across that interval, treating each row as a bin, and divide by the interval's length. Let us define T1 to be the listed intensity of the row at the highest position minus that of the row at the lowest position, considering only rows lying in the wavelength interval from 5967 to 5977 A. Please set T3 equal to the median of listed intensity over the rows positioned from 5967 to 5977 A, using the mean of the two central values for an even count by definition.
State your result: -3.1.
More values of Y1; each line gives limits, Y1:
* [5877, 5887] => 0.3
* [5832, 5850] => -2.0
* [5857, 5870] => -2.1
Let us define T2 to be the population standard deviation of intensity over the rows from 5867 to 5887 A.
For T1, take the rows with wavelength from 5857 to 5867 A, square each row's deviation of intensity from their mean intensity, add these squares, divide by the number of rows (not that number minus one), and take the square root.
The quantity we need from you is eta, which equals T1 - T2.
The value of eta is 0.02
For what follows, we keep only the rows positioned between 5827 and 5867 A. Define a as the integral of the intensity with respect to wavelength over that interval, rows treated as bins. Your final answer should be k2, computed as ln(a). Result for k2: 6.85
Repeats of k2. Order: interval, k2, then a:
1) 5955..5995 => 6.81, 908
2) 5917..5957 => 6.83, 928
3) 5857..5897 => 6.82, 913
